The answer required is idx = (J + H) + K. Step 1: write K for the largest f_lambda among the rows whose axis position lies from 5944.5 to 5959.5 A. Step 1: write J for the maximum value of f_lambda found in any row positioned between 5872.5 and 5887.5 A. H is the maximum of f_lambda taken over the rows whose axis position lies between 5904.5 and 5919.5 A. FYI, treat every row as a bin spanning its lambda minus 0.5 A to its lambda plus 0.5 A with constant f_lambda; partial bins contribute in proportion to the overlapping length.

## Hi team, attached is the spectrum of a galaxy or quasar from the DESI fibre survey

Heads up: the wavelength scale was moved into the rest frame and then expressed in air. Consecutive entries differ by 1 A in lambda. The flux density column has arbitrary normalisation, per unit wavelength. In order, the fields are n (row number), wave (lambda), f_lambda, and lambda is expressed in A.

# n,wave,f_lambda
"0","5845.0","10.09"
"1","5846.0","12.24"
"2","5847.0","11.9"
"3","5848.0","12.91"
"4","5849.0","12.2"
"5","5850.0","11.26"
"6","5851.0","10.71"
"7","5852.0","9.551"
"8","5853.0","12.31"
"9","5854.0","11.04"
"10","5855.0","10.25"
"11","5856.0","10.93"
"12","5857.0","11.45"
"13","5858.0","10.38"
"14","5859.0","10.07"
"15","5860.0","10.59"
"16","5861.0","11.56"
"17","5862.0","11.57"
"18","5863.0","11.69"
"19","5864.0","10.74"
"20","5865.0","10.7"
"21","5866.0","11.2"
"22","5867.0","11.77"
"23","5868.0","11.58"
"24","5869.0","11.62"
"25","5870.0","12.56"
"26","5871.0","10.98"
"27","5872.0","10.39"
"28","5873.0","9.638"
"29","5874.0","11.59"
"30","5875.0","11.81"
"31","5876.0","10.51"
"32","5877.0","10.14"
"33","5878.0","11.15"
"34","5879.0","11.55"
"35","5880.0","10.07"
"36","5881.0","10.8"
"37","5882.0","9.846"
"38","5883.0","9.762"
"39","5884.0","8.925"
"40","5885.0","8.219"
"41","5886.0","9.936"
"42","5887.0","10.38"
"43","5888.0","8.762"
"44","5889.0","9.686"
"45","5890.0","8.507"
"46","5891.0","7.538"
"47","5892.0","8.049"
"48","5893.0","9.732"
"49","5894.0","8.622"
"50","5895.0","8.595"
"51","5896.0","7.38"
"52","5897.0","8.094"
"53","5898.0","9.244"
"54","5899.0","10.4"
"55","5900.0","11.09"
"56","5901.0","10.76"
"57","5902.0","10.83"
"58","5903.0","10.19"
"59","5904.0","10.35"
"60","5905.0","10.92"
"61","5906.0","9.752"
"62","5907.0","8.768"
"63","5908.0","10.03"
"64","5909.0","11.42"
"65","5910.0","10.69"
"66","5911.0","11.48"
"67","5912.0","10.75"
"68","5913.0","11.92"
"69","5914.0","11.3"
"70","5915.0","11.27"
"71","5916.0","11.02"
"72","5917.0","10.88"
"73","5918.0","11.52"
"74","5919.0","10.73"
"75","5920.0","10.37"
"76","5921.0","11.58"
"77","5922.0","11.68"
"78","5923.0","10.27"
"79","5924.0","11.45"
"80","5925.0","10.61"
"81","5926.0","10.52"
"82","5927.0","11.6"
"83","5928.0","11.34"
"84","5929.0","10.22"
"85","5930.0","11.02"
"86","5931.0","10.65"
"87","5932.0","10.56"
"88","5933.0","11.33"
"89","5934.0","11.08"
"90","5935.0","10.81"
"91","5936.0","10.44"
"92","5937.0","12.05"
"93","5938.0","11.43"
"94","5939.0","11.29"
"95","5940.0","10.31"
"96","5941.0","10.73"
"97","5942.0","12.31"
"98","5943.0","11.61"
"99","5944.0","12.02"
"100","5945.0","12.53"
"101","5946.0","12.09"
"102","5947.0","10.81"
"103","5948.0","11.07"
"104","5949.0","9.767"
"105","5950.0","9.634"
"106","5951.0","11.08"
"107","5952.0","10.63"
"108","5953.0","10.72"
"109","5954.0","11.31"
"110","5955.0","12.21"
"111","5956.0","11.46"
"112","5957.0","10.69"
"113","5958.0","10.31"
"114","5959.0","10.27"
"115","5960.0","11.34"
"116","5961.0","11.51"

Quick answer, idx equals 36.3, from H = 11.92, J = 11.81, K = 12.53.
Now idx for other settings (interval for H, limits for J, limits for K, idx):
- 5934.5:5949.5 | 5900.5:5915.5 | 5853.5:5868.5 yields 36.2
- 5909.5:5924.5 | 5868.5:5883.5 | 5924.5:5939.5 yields 36.5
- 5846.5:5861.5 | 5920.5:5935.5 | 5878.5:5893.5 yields 36.1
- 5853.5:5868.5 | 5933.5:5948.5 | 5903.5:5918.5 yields 36.2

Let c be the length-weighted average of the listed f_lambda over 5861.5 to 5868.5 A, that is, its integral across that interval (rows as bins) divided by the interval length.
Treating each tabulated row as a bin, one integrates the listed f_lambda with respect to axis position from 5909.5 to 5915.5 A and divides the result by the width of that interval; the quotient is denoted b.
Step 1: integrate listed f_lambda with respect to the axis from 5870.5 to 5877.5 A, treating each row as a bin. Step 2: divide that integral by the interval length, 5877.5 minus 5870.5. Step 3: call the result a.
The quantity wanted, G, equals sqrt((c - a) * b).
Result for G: 2.6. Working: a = 10.72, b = 11.2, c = 11.3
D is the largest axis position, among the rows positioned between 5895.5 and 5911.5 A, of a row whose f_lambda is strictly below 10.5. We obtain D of 5908.0 A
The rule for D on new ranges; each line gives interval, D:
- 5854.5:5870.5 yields 5859.0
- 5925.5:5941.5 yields 5940.0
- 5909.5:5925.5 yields 5923.0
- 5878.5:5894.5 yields 5894.0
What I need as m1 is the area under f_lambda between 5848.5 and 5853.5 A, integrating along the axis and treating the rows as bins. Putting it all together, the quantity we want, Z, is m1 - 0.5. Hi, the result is 55.5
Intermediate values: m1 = 56.0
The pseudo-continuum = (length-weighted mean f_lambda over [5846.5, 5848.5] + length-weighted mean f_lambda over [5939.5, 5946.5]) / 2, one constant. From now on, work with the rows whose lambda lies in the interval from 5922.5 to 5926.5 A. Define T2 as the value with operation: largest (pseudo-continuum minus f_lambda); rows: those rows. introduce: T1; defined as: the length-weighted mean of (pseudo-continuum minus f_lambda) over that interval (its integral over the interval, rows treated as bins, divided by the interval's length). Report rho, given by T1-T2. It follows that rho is -0.44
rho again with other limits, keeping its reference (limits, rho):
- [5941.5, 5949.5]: -1.76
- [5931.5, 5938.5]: -0.66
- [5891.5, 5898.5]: -1.15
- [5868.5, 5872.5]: -1.00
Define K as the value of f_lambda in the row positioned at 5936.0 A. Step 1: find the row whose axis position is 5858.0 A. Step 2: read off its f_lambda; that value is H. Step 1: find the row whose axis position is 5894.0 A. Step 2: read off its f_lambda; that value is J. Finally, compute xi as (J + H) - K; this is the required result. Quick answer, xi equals 8.6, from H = 10.38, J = 8.622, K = 10.44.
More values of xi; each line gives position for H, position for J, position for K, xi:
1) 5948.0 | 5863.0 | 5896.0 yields 15.4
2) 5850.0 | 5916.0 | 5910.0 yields 11.6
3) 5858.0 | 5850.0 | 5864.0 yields 10.9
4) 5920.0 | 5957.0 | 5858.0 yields 10.7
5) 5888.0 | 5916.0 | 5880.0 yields 9.7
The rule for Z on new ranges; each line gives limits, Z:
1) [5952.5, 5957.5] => 55.9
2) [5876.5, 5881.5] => 53.2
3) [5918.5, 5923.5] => 54.1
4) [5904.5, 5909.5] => 50.4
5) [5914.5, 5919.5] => 54.9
